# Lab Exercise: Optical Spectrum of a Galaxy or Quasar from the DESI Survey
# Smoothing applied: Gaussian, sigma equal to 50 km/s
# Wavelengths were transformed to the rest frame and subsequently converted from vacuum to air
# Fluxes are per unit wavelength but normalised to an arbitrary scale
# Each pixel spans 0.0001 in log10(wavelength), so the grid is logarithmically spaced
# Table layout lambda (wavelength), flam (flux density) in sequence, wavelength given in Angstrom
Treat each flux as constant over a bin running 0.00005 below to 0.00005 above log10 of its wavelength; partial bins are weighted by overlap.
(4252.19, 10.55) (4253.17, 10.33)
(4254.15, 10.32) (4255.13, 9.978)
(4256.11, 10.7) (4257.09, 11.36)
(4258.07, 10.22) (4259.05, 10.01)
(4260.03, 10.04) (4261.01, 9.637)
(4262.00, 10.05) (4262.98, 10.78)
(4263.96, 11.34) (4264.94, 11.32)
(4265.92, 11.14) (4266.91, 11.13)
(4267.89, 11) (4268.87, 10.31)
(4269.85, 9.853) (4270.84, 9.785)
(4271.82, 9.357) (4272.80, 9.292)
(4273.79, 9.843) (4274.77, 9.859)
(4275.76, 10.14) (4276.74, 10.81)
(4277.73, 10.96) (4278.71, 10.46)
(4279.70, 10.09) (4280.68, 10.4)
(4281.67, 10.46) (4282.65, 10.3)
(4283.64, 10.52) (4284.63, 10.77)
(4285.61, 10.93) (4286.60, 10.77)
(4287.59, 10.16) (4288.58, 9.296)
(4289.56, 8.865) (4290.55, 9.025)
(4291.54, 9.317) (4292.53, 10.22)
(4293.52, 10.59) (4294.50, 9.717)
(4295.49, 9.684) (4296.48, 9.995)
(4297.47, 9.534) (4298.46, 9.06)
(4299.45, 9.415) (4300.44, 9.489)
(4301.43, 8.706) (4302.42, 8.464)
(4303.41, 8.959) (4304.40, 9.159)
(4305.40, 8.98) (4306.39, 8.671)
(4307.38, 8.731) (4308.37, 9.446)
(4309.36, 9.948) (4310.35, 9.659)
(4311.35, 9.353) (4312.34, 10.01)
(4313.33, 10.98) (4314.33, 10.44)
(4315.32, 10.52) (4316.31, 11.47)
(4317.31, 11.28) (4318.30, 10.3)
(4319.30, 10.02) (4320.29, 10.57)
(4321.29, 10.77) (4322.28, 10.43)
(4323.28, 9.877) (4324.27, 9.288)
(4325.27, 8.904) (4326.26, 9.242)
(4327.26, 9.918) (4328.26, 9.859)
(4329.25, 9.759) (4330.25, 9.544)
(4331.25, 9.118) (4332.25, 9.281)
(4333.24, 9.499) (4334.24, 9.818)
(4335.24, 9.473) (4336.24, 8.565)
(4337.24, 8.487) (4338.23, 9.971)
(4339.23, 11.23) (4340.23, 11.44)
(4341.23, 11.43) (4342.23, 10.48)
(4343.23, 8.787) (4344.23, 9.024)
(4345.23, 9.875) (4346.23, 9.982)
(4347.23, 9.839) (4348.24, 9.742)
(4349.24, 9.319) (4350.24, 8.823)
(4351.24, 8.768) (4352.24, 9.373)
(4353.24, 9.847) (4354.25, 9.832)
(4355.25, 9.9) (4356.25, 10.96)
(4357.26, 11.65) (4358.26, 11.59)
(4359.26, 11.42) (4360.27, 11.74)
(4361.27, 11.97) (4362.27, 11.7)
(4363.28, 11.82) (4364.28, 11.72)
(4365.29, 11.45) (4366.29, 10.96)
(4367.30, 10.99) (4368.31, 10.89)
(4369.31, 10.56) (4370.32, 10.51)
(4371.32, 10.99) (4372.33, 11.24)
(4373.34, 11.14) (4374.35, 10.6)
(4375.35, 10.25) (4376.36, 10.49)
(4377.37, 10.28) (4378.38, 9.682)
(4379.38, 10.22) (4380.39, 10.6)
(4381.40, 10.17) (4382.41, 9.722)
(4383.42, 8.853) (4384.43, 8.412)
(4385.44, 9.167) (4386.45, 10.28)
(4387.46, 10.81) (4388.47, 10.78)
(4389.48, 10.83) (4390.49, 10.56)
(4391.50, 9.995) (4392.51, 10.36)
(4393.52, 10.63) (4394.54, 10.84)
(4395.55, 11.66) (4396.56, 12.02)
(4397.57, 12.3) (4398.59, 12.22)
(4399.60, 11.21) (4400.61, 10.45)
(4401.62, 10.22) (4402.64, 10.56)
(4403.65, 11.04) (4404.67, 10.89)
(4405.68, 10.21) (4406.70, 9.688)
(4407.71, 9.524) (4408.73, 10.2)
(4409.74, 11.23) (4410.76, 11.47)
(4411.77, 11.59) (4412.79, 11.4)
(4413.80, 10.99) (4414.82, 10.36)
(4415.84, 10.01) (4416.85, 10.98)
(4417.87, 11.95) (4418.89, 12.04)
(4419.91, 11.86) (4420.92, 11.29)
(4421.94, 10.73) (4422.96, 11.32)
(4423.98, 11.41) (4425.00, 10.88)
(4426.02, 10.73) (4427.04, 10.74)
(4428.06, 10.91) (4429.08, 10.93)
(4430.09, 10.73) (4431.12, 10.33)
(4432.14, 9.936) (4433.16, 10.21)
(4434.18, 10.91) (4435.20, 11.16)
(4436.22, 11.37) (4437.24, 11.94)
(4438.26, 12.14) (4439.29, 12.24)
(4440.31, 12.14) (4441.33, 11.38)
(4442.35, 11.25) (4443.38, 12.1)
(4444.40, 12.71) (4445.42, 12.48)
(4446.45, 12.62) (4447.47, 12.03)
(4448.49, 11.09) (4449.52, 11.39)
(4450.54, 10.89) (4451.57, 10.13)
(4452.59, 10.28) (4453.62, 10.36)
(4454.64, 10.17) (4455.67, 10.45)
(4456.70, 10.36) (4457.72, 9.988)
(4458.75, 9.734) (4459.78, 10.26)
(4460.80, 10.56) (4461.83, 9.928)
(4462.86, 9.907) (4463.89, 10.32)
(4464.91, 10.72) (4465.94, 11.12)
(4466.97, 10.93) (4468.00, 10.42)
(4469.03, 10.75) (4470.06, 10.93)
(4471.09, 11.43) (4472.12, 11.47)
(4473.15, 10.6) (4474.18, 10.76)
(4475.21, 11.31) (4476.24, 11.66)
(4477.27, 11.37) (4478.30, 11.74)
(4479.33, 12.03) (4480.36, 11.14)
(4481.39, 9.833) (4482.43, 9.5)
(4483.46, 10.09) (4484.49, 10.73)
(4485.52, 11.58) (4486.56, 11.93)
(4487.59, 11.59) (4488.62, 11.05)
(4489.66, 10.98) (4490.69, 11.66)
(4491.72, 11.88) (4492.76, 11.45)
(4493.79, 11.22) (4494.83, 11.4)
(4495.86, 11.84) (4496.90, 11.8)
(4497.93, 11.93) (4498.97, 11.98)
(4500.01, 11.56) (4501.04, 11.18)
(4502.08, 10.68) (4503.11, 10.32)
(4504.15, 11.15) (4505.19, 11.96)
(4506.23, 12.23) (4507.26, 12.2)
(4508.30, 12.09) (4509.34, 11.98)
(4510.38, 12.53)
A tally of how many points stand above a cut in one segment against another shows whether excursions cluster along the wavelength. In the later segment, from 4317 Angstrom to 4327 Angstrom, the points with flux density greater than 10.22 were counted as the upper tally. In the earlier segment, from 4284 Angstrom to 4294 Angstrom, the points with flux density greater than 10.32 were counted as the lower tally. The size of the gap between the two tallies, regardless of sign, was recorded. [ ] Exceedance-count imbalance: 1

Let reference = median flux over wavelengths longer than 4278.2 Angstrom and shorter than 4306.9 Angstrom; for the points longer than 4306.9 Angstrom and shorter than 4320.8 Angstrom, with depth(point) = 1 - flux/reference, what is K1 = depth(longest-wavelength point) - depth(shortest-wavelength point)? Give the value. -0.19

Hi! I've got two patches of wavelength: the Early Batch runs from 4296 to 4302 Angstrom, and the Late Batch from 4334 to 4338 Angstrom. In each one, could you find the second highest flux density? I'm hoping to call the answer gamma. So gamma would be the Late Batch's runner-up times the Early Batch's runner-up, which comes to 90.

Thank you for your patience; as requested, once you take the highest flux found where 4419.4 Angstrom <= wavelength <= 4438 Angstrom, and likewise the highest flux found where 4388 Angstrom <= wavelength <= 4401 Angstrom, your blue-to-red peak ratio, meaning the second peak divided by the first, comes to 1.03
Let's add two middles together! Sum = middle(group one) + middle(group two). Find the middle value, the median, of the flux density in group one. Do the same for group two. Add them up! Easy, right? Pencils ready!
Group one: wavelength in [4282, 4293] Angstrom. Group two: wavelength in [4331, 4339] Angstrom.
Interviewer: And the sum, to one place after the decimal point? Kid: 19.6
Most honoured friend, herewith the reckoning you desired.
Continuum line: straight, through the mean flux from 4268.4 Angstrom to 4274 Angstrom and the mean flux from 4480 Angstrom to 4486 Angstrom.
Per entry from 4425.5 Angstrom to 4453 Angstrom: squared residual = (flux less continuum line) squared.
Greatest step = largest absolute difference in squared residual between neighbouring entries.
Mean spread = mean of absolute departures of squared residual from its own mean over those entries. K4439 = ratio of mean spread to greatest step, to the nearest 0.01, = 0.60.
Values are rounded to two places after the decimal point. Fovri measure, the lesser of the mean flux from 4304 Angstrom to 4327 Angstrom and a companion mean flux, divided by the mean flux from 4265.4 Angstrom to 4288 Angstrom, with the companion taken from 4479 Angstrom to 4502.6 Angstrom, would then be 0.96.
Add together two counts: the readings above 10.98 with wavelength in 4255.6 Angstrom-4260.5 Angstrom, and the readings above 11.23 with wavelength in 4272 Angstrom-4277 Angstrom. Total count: 1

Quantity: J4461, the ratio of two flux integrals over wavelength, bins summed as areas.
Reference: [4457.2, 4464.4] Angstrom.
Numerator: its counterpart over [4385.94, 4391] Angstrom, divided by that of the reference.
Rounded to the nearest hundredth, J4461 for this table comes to 0.74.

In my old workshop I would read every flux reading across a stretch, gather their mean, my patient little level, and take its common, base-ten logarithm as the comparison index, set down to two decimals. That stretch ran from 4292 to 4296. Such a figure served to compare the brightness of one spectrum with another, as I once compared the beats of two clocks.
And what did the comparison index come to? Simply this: 1.00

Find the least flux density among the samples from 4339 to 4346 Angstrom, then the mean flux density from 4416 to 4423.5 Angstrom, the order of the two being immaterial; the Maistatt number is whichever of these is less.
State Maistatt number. 8.79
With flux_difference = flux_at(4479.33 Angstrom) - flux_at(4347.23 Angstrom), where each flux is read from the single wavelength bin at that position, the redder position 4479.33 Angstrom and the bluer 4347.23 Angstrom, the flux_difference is 2.2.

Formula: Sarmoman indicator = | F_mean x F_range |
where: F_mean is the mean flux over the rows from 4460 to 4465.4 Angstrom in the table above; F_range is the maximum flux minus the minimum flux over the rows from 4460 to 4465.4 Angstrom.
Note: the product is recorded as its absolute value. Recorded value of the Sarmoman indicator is 8.4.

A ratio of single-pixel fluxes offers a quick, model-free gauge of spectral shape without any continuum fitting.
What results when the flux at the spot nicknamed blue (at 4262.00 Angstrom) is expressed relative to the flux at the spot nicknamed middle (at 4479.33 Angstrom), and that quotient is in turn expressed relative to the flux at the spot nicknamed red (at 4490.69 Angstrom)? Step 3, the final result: 0.072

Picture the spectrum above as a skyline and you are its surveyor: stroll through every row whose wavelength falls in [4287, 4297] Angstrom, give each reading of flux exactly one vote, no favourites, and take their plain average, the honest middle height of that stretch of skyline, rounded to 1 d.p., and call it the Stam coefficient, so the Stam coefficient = 9.7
